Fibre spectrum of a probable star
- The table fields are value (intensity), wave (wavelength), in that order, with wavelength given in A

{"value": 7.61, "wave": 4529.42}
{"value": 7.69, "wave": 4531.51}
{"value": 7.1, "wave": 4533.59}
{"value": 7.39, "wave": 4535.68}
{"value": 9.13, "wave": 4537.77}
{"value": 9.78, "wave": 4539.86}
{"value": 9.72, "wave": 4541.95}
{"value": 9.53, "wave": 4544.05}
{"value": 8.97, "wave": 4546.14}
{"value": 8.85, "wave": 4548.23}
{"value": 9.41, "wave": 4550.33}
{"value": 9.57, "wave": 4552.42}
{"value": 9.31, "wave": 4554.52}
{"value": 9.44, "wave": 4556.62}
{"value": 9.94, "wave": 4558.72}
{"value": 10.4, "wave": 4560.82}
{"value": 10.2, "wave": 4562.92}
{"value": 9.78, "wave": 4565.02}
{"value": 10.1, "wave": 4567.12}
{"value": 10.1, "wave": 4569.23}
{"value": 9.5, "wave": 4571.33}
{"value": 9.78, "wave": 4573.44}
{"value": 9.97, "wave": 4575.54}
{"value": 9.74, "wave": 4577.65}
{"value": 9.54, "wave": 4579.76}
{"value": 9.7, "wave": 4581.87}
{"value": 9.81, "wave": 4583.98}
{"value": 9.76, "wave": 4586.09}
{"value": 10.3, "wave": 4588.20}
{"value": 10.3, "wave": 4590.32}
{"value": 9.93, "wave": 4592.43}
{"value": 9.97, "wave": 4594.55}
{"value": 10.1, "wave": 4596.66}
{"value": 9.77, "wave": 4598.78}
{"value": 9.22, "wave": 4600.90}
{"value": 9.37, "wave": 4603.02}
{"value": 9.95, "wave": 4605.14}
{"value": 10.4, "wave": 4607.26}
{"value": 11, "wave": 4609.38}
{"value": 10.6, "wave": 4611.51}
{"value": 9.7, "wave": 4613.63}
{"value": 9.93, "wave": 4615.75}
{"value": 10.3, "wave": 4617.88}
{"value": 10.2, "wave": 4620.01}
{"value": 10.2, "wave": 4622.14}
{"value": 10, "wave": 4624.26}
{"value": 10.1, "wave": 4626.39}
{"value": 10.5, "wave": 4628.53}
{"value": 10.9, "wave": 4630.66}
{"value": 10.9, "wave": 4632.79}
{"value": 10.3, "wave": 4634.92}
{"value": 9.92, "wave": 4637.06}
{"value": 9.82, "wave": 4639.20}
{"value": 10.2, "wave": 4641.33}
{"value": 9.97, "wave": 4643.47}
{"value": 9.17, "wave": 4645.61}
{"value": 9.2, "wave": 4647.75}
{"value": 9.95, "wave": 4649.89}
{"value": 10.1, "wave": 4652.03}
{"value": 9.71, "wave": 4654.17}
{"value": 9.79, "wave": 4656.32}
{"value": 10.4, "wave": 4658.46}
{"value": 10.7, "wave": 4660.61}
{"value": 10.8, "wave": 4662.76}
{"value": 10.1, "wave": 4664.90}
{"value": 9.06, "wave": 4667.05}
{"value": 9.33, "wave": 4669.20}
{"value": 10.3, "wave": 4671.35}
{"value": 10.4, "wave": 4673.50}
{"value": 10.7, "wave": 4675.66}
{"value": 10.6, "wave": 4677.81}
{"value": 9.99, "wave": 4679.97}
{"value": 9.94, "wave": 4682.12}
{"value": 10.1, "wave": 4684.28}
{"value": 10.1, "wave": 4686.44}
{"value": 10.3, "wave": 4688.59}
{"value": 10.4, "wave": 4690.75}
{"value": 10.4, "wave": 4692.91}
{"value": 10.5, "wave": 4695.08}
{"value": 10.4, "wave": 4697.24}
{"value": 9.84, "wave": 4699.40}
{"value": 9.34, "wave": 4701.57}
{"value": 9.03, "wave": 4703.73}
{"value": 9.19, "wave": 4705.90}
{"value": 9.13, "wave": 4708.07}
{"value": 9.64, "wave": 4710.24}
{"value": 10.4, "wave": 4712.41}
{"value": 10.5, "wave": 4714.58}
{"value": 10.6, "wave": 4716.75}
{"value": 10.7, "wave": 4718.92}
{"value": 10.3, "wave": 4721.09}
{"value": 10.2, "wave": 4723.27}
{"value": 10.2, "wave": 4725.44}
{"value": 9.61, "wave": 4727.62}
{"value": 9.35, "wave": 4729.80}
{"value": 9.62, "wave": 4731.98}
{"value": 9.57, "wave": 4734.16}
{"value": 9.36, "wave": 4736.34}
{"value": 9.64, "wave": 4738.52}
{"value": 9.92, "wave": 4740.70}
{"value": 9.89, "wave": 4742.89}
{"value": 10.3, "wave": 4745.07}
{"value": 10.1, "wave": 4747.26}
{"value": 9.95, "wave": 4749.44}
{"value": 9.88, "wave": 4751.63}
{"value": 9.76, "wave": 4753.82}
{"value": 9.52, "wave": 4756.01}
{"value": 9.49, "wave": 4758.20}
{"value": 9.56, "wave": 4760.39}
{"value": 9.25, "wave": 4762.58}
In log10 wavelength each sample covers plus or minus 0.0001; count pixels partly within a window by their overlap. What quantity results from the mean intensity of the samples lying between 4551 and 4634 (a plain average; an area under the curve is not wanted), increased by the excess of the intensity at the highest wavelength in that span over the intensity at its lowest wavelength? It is 11.3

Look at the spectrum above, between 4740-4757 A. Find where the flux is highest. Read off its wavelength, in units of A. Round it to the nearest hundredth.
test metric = 4745.07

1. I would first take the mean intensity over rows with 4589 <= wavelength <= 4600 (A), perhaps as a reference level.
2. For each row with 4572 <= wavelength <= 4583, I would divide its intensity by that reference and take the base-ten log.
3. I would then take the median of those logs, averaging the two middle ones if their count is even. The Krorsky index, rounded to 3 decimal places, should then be -0.012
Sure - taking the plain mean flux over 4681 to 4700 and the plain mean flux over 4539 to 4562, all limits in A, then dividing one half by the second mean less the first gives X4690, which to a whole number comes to -1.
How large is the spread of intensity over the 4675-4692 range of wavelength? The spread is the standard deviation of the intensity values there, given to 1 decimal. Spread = 0.3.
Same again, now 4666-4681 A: 0.6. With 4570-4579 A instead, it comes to 0.2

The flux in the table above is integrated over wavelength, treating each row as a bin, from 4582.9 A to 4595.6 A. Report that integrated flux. 127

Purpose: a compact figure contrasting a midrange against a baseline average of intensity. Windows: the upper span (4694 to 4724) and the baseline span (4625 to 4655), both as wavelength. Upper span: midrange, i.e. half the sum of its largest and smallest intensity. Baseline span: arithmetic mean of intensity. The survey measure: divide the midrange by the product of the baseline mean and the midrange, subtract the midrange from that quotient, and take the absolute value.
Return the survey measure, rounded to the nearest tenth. 9.8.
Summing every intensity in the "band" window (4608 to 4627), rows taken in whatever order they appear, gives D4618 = 92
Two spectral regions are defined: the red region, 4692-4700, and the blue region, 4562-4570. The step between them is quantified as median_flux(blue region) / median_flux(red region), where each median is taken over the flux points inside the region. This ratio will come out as 0.97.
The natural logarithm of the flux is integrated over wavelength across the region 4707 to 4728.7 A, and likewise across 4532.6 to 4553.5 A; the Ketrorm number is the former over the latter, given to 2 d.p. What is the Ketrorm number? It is 1.10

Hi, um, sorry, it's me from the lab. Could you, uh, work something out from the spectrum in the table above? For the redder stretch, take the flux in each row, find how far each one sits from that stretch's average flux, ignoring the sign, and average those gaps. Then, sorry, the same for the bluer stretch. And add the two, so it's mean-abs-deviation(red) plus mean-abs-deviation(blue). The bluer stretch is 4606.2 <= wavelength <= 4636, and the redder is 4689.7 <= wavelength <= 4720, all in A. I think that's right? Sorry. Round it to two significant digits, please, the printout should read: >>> 0.86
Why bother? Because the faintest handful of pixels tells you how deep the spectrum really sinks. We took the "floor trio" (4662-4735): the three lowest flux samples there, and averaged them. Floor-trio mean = 9.07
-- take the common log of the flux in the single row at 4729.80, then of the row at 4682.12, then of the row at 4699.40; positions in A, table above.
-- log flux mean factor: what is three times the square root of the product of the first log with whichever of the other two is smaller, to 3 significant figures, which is 2.95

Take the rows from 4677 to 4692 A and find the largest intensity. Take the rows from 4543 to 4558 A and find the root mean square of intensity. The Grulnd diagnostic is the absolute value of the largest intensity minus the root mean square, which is 1.3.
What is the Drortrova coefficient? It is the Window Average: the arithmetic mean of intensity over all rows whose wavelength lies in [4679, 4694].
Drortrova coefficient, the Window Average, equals 10.2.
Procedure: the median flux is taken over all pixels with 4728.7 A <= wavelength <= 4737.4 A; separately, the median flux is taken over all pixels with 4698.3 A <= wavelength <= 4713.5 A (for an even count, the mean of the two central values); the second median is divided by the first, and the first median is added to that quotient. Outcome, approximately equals 10.5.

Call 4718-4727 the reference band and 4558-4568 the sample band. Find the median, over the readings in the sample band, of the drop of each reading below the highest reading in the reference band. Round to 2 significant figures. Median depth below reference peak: 0.60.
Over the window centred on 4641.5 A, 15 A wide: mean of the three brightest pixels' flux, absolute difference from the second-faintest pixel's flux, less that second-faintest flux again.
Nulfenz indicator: -8.2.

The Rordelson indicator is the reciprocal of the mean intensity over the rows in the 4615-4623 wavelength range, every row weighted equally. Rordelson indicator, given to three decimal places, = 0.098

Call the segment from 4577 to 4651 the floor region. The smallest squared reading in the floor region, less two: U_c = 82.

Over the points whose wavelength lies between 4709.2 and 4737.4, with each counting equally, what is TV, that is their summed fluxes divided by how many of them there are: 10.0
